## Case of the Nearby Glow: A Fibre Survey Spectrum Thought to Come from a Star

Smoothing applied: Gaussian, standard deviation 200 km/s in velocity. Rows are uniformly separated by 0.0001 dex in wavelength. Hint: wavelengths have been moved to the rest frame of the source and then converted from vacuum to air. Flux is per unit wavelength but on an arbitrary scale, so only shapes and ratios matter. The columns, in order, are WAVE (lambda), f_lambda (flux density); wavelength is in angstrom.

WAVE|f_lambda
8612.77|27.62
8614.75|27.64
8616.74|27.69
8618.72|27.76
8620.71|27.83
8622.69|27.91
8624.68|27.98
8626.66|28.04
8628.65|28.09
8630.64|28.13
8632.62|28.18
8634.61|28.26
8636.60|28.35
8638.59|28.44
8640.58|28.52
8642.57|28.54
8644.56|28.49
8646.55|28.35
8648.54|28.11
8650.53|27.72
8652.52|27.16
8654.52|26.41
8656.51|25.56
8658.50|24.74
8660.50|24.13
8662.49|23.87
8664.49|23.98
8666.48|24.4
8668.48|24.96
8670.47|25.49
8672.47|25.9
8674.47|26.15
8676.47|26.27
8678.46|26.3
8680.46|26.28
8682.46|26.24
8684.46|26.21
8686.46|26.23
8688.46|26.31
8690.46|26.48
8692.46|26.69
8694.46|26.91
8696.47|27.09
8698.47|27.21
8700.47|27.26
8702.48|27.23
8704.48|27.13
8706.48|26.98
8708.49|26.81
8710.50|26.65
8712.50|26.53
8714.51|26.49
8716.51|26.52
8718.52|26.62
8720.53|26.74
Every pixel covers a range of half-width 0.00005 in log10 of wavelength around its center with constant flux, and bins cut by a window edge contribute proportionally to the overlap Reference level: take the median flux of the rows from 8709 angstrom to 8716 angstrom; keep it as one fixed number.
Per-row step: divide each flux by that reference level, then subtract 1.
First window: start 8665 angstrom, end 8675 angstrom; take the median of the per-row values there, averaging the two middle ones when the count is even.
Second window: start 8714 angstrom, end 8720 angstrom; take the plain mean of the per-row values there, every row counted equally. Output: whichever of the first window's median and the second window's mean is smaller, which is -0.039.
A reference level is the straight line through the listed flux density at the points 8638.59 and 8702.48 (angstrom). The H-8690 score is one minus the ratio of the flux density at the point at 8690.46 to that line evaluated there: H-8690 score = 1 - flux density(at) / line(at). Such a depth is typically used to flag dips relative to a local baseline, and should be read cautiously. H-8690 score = 0.036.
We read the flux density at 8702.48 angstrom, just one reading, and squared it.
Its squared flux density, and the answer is 741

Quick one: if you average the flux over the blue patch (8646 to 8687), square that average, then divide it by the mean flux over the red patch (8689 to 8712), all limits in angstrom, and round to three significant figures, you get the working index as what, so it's 24.9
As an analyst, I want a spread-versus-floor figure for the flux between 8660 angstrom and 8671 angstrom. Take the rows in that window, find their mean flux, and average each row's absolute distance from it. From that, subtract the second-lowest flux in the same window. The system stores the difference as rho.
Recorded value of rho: -23.5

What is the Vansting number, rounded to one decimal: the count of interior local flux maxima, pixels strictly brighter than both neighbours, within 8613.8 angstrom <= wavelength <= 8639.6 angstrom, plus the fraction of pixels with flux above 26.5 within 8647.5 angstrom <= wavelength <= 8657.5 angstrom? 0.6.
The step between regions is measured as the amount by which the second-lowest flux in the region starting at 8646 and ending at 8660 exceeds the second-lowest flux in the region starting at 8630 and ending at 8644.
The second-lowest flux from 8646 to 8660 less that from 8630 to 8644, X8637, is -2.6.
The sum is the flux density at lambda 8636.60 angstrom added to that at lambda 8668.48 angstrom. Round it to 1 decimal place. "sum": 53.3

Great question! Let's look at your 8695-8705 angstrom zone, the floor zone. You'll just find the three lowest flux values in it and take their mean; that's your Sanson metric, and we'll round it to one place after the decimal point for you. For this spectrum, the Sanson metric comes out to 27.1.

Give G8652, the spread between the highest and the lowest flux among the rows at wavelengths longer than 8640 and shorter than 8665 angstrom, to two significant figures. 4.7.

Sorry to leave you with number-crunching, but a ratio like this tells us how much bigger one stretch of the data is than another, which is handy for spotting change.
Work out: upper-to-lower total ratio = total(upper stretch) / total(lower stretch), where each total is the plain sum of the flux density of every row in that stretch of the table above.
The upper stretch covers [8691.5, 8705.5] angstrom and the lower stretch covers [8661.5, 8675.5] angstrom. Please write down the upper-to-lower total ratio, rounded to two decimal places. 1.08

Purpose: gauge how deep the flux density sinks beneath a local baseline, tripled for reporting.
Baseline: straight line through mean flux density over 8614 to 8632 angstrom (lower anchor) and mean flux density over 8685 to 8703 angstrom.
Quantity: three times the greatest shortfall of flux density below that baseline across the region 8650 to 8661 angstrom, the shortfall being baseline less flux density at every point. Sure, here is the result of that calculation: 9.6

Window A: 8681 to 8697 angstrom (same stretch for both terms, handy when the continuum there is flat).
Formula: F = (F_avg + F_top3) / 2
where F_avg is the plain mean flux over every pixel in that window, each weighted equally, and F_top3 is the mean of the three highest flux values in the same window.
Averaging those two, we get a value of 26.7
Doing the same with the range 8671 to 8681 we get 26.2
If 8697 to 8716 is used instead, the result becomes 27.1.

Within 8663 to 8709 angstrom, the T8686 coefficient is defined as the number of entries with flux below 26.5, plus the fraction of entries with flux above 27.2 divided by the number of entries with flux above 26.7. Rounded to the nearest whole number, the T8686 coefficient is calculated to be 14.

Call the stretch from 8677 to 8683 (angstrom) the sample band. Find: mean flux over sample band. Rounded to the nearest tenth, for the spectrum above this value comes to 26.3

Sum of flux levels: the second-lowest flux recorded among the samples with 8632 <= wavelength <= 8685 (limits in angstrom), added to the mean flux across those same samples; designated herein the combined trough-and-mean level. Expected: 50.5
